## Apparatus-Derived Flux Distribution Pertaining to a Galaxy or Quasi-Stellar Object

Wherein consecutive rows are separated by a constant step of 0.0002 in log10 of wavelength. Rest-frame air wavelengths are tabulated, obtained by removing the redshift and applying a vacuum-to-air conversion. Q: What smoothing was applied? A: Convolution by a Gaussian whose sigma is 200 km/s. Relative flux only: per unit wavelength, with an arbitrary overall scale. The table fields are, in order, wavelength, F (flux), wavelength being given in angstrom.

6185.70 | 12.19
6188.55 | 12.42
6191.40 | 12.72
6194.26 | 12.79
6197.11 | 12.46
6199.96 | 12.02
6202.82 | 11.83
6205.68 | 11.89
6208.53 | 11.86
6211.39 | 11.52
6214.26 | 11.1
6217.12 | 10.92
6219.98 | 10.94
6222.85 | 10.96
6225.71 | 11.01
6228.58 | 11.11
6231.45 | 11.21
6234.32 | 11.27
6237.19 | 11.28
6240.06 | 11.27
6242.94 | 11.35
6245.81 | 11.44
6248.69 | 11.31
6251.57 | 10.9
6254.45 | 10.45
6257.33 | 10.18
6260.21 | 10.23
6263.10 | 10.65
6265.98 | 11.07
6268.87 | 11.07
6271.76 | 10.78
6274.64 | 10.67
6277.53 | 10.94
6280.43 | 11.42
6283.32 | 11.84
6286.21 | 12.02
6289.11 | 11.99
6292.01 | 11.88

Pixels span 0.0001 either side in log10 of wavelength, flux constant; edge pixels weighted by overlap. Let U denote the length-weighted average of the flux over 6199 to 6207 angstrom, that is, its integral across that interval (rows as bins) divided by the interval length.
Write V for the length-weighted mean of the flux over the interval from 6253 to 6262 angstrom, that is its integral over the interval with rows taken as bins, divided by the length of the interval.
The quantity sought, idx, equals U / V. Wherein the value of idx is 1.16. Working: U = 11.9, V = 10.3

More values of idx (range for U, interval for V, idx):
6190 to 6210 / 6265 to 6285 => 1.10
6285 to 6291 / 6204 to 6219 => 1.05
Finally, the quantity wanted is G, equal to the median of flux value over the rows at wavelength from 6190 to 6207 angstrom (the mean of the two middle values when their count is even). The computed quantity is 12.2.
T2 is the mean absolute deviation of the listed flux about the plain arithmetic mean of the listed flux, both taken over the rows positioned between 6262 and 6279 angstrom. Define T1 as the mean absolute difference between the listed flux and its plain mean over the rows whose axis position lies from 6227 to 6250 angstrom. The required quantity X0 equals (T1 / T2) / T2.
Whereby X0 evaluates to 2.4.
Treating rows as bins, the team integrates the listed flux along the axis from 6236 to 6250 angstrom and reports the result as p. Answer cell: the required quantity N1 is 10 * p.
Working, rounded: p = 159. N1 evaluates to 1586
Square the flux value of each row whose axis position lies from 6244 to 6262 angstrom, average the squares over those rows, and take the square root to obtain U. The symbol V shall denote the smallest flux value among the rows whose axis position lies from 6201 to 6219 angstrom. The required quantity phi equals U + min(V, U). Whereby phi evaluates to 21.5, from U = 10.8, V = 10.92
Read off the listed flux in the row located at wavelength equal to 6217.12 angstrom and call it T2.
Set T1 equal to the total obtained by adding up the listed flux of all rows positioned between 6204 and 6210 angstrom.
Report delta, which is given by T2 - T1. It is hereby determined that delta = -12.8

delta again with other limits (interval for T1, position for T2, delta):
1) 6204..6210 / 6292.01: -11.9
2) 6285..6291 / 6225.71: -13.0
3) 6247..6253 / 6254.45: -11.8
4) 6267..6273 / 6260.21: -11.6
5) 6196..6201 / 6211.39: -13.0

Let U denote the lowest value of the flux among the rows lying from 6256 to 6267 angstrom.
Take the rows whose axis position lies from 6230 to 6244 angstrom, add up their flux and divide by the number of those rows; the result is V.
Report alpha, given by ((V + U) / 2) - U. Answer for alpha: 0.55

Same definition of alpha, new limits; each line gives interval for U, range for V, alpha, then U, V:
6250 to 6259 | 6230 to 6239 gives 0.54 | 10.18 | 11.3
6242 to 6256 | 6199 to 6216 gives 0.63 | 10.45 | 11.7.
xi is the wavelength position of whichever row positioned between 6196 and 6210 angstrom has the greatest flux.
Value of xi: 6197.11 angstrom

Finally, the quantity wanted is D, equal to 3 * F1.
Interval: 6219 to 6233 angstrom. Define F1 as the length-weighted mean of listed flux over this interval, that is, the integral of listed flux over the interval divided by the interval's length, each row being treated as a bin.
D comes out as 33.2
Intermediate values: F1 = 11.1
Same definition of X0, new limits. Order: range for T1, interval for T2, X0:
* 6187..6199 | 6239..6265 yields 0.8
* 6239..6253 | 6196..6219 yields 0.9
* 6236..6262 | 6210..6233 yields 22.8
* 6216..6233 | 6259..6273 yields 1.4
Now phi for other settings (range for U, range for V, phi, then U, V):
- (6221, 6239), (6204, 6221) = 22.1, 11.1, 10.92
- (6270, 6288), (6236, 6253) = 22.2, 11.3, 10.9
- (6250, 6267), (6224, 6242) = 21.2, 10.6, 11.01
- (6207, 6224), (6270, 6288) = 21.9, 11.2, 10.67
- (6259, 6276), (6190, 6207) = 21.5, 10.7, 11.83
